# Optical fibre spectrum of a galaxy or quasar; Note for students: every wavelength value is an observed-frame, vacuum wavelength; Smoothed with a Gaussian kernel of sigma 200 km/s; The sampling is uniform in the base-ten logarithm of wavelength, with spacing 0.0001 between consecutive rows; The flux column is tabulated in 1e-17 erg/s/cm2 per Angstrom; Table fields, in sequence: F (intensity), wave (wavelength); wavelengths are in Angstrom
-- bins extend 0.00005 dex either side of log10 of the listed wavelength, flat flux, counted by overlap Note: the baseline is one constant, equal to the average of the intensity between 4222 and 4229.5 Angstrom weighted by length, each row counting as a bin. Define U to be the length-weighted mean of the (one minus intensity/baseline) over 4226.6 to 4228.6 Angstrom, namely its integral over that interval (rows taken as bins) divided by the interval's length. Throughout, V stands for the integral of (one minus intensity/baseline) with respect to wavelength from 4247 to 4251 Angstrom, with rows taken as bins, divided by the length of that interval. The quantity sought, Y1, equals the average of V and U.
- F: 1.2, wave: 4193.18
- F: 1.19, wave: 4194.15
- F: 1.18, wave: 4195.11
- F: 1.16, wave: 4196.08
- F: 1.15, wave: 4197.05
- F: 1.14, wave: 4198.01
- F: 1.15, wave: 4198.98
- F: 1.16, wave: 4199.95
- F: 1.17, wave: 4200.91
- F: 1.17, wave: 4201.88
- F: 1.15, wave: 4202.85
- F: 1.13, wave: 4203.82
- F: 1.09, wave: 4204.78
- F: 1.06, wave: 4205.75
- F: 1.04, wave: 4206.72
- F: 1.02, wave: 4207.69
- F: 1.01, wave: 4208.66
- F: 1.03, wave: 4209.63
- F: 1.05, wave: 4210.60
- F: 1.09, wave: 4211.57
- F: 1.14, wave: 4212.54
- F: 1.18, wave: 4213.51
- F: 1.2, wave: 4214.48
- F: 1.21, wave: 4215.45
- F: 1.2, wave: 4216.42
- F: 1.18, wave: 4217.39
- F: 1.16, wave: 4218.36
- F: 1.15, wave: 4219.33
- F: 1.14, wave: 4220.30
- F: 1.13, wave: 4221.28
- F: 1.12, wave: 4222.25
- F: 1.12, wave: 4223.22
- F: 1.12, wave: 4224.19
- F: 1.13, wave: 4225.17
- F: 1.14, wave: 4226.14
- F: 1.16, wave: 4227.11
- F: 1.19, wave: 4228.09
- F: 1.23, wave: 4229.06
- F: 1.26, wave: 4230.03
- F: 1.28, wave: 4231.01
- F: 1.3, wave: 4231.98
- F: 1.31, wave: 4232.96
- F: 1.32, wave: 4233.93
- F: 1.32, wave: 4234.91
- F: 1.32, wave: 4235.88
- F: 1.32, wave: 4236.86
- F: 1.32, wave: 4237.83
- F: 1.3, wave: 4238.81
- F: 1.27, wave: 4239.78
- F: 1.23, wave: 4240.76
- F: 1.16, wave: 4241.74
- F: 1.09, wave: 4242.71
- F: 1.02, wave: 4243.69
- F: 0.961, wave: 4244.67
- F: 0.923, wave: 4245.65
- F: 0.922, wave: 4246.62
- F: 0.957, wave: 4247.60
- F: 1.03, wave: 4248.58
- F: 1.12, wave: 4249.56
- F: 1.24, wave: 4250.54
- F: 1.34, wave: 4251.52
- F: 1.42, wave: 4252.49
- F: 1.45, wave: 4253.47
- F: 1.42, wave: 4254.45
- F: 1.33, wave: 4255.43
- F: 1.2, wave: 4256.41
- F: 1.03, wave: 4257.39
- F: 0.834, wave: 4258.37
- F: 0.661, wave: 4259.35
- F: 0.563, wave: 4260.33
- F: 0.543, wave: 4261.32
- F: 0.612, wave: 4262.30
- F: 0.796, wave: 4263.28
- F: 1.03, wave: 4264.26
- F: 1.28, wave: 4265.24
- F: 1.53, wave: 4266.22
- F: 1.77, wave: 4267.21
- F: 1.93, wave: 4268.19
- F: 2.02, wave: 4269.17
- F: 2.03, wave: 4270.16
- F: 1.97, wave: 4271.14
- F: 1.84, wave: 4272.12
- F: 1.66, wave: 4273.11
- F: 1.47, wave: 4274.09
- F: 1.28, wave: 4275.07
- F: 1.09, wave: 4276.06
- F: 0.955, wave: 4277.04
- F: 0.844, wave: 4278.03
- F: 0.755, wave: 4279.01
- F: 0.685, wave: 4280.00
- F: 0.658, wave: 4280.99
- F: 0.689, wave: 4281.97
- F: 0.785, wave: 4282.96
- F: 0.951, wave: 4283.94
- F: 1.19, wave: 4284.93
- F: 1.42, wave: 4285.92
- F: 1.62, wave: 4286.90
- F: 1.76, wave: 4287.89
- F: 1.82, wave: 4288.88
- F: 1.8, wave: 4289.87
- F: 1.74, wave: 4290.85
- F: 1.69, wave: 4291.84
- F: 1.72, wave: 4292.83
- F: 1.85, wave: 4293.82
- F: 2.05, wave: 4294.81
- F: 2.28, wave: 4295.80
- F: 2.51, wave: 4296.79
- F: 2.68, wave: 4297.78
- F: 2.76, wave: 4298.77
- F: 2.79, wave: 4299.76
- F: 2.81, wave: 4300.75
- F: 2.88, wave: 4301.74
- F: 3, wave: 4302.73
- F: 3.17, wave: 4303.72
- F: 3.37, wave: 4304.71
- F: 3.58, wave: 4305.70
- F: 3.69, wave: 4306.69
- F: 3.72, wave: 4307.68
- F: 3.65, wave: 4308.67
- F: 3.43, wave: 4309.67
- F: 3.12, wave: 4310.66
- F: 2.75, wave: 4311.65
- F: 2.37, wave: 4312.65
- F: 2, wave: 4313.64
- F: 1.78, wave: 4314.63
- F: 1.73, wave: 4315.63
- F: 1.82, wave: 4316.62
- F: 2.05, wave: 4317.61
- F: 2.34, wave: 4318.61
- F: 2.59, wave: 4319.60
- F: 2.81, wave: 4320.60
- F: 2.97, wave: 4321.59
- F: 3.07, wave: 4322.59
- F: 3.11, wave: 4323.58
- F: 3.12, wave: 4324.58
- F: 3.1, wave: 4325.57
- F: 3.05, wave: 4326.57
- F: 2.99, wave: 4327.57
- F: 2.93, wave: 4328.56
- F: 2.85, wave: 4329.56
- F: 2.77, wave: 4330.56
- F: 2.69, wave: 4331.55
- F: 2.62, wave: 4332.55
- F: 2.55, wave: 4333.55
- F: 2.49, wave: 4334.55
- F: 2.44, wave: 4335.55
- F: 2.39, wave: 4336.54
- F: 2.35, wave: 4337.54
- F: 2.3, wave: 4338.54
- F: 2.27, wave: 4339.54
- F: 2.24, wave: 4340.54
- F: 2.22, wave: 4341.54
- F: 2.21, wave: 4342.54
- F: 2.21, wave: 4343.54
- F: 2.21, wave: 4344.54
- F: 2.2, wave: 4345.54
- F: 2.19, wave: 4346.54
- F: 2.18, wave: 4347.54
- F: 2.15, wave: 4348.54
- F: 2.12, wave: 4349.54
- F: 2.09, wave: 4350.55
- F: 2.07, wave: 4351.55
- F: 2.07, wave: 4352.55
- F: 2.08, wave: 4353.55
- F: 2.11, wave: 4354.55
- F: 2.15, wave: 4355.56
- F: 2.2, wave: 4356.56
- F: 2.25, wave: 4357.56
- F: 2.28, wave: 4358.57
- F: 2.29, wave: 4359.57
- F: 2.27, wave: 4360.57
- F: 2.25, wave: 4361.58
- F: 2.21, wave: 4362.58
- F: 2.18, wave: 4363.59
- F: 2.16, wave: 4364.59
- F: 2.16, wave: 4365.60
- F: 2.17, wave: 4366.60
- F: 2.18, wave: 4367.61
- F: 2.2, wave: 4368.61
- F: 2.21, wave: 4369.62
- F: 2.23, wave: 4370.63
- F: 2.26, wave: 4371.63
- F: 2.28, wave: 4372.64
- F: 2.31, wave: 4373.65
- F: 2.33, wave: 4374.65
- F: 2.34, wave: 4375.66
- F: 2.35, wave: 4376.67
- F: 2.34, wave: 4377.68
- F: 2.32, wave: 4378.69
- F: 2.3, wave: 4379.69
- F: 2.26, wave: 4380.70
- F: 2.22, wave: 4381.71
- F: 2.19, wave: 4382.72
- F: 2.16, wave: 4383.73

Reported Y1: 0.0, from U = 0.0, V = 0.1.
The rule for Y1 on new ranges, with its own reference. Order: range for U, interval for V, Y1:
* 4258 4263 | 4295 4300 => -0.4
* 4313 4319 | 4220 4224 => -0.3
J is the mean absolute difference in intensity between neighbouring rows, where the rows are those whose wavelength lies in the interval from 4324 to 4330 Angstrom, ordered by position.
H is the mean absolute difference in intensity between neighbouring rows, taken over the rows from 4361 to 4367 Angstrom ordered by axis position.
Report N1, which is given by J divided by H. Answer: 2.7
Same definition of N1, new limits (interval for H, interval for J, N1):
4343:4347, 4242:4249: 6.9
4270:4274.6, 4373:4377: 0.1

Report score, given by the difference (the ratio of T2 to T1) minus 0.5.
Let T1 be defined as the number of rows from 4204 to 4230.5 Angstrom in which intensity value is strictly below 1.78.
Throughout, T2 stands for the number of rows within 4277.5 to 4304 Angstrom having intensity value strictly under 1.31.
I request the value -0.20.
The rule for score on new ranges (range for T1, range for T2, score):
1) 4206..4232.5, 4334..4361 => -0.50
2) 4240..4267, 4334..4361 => -0.50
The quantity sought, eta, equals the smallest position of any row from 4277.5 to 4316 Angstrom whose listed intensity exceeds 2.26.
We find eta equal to 4295.80 Angstrom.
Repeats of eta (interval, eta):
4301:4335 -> 4301.74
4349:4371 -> 4358.57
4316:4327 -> 4318.61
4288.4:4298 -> 4295.80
